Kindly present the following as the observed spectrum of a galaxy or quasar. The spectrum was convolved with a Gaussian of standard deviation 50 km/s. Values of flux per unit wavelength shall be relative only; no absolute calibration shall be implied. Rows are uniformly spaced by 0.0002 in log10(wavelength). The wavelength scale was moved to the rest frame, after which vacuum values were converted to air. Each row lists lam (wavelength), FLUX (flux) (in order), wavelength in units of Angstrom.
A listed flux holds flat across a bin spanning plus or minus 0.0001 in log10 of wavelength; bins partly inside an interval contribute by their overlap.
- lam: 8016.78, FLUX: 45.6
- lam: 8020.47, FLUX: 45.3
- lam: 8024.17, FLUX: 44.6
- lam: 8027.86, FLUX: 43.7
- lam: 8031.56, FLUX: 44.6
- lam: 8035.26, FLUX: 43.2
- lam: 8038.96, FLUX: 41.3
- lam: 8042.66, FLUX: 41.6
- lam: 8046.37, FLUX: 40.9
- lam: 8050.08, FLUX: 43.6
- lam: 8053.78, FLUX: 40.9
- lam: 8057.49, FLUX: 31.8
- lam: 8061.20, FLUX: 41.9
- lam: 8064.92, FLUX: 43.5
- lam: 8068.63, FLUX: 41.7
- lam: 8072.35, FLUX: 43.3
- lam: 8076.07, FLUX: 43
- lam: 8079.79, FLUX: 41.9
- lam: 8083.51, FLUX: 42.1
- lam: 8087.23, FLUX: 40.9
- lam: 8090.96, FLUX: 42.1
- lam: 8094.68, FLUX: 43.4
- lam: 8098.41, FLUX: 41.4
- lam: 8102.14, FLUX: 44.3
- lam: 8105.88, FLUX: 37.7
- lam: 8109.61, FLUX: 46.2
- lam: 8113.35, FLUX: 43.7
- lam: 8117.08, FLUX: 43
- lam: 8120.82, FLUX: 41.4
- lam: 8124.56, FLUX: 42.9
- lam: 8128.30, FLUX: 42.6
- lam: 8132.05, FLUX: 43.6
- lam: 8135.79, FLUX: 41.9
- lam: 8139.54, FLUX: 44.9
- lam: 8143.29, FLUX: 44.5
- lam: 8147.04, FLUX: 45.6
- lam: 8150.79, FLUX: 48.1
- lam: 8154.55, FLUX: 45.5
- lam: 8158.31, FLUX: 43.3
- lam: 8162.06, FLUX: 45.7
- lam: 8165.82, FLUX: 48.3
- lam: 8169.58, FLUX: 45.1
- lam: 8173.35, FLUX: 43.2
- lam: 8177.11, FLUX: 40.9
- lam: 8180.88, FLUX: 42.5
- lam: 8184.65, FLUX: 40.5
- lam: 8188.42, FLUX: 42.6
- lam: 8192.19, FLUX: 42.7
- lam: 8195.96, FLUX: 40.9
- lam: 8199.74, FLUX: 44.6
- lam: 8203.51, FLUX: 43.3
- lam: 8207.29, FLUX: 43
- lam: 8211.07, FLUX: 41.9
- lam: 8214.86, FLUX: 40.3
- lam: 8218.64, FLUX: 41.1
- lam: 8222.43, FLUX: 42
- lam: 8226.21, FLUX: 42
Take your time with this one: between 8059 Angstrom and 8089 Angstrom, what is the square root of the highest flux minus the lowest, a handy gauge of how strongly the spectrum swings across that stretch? 1.6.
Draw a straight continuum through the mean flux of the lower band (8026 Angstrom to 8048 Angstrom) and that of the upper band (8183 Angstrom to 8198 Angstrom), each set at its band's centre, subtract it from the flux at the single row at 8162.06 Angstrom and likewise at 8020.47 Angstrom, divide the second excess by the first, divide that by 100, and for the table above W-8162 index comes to 0.007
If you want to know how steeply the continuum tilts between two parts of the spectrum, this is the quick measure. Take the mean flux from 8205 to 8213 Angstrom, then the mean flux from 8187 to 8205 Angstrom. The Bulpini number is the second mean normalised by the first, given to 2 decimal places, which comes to 1.01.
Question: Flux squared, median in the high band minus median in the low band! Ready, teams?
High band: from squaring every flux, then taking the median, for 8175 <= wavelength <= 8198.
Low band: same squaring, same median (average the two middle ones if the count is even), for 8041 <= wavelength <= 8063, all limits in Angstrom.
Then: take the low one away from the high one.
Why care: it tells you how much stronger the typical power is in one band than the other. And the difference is 38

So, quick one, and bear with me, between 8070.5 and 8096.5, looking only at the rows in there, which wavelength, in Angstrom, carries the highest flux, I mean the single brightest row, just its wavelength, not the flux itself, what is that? 8094.68 Angstrom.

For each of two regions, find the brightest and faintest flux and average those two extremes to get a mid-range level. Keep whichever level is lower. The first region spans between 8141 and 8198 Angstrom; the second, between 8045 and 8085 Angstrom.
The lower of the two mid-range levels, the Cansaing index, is 37.7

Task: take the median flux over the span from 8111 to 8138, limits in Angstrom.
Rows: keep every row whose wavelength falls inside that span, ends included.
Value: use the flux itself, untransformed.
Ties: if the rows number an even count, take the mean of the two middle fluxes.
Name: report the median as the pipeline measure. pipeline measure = 42.9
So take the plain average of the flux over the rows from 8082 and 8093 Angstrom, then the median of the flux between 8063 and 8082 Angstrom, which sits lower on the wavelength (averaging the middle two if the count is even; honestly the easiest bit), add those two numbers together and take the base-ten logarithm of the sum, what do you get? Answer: 1.928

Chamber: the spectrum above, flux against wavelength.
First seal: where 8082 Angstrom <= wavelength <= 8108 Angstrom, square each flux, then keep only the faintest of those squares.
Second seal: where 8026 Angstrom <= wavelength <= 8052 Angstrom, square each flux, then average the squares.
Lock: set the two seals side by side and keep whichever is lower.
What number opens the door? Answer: 1421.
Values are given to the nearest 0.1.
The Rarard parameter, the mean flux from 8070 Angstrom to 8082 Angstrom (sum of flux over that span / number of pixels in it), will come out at 42.7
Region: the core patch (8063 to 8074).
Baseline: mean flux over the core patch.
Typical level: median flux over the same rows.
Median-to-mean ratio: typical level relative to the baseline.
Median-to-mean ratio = 1.01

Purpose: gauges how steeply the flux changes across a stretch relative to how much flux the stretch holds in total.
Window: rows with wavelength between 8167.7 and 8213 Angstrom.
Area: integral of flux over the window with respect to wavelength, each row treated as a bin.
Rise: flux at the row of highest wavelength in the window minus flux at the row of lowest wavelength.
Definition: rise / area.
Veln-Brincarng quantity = -0.0017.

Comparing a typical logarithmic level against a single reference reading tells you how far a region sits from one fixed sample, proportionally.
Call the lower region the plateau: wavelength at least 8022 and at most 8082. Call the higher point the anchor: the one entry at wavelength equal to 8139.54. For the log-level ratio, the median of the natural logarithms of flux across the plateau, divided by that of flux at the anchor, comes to 0.99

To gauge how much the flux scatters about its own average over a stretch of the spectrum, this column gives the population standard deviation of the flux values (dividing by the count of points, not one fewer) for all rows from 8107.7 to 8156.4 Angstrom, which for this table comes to 1.82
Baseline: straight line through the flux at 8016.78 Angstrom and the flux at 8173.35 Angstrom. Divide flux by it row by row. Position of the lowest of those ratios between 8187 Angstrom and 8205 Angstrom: 8195.96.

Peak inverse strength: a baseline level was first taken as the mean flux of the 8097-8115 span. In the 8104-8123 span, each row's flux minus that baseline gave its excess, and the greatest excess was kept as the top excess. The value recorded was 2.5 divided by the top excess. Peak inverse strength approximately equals 0.71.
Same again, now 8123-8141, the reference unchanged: 1.12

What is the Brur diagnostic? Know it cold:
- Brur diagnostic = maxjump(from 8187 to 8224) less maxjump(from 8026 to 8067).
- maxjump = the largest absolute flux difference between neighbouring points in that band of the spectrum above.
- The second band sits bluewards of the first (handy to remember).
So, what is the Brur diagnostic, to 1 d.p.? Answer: -6.4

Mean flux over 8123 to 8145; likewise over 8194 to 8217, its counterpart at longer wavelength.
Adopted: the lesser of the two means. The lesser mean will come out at 42.3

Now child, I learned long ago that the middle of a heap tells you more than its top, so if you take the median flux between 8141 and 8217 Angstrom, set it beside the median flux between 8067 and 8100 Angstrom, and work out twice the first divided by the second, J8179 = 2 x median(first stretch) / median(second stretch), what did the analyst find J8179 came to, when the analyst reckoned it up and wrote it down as 2.05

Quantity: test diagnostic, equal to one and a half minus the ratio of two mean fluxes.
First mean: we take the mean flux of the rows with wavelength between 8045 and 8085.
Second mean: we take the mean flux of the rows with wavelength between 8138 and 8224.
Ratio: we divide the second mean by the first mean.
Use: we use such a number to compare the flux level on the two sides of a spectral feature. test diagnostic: 0.45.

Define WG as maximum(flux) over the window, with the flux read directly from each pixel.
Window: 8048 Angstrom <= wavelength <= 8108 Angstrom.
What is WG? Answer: 44.3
